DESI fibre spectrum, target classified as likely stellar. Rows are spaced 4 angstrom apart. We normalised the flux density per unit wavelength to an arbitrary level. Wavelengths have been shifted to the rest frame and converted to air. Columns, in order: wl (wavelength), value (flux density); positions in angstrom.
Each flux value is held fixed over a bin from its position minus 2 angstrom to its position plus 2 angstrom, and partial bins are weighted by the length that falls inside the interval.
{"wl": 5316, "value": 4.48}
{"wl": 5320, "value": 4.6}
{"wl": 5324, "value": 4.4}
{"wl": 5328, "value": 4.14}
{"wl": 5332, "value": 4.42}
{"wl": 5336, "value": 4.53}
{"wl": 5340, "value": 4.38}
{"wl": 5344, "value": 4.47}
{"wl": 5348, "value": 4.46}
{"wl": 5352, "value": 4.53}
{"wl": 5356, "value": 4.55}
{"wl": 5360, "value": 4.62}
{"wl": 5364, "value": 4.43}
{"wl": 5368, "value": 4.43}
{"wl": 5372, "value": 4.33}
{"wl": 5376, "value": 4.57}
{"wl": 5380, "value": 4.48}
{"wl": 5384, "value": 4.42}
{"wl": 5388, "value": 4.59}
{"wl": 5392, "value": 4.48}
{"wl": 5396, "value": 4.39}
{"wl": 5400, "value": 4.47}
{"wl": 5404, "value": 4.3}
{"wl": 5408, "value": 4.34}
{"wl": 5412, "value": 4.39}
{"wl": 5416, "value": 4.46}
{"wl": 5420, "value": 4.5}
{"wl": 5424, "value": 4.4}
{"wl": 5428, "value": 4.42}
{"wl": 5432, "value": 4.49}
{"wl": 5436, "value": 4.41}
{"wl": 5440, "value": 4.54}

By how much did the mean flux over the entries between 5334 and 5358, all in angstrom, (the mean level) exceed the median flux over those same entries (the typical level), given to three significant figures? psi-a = -0.0133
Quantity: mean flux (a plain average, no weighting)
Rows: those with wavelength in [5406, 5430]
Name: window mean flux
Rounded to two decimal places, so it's 4.42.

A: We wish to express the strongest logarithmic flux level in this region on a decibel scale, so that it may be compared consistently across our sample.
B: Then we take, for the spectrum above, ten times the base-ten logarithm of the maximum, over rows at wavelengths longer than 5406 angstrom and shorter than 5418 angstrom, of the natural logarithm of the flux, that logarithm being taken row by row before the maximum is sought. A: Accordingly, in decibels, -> 1.747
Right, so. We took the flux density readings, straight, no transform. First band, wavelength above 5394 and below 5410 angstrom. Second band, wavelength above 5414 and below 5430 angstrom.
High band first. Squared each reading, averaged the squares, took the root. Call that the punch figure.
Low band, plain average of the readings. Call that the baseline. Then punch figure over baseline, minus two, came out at -0.984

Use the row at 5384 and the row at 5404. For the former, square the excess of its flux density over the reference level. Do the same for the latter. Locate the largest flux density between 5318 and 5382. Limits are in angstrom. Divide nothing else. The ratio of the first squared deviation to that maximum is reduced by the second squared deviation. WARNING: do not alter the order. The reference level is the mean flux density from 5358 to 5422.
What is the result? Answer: -0.022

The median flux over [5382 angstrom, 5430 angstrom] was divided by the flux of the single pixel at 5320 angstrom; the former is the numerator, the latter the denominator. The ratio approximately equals 0.96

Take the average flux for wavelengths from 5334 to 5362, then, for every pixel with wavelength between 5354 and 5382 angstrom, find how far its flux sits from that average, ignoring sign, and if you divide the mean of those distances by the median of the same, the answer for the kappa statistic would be 1.09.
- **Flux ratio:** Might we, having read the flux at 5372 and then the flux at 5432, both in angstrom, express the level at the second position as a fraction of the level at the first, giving 1.04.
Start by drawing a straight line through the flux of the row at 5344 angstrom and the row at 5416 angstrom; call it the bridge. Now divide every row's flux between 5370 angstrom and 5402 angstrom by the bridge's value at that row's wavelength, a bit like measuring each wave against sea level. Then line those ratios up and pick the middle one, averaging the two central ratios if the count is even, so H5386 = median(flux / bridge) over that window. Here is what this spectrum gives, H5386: 1.003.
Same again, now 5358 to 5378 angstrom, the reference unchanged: 0.992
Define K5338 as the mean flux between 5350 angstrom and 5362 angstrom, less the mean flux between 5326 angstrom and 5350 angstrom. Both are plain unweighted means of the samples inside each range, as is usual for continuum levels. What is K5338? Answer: 0.17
